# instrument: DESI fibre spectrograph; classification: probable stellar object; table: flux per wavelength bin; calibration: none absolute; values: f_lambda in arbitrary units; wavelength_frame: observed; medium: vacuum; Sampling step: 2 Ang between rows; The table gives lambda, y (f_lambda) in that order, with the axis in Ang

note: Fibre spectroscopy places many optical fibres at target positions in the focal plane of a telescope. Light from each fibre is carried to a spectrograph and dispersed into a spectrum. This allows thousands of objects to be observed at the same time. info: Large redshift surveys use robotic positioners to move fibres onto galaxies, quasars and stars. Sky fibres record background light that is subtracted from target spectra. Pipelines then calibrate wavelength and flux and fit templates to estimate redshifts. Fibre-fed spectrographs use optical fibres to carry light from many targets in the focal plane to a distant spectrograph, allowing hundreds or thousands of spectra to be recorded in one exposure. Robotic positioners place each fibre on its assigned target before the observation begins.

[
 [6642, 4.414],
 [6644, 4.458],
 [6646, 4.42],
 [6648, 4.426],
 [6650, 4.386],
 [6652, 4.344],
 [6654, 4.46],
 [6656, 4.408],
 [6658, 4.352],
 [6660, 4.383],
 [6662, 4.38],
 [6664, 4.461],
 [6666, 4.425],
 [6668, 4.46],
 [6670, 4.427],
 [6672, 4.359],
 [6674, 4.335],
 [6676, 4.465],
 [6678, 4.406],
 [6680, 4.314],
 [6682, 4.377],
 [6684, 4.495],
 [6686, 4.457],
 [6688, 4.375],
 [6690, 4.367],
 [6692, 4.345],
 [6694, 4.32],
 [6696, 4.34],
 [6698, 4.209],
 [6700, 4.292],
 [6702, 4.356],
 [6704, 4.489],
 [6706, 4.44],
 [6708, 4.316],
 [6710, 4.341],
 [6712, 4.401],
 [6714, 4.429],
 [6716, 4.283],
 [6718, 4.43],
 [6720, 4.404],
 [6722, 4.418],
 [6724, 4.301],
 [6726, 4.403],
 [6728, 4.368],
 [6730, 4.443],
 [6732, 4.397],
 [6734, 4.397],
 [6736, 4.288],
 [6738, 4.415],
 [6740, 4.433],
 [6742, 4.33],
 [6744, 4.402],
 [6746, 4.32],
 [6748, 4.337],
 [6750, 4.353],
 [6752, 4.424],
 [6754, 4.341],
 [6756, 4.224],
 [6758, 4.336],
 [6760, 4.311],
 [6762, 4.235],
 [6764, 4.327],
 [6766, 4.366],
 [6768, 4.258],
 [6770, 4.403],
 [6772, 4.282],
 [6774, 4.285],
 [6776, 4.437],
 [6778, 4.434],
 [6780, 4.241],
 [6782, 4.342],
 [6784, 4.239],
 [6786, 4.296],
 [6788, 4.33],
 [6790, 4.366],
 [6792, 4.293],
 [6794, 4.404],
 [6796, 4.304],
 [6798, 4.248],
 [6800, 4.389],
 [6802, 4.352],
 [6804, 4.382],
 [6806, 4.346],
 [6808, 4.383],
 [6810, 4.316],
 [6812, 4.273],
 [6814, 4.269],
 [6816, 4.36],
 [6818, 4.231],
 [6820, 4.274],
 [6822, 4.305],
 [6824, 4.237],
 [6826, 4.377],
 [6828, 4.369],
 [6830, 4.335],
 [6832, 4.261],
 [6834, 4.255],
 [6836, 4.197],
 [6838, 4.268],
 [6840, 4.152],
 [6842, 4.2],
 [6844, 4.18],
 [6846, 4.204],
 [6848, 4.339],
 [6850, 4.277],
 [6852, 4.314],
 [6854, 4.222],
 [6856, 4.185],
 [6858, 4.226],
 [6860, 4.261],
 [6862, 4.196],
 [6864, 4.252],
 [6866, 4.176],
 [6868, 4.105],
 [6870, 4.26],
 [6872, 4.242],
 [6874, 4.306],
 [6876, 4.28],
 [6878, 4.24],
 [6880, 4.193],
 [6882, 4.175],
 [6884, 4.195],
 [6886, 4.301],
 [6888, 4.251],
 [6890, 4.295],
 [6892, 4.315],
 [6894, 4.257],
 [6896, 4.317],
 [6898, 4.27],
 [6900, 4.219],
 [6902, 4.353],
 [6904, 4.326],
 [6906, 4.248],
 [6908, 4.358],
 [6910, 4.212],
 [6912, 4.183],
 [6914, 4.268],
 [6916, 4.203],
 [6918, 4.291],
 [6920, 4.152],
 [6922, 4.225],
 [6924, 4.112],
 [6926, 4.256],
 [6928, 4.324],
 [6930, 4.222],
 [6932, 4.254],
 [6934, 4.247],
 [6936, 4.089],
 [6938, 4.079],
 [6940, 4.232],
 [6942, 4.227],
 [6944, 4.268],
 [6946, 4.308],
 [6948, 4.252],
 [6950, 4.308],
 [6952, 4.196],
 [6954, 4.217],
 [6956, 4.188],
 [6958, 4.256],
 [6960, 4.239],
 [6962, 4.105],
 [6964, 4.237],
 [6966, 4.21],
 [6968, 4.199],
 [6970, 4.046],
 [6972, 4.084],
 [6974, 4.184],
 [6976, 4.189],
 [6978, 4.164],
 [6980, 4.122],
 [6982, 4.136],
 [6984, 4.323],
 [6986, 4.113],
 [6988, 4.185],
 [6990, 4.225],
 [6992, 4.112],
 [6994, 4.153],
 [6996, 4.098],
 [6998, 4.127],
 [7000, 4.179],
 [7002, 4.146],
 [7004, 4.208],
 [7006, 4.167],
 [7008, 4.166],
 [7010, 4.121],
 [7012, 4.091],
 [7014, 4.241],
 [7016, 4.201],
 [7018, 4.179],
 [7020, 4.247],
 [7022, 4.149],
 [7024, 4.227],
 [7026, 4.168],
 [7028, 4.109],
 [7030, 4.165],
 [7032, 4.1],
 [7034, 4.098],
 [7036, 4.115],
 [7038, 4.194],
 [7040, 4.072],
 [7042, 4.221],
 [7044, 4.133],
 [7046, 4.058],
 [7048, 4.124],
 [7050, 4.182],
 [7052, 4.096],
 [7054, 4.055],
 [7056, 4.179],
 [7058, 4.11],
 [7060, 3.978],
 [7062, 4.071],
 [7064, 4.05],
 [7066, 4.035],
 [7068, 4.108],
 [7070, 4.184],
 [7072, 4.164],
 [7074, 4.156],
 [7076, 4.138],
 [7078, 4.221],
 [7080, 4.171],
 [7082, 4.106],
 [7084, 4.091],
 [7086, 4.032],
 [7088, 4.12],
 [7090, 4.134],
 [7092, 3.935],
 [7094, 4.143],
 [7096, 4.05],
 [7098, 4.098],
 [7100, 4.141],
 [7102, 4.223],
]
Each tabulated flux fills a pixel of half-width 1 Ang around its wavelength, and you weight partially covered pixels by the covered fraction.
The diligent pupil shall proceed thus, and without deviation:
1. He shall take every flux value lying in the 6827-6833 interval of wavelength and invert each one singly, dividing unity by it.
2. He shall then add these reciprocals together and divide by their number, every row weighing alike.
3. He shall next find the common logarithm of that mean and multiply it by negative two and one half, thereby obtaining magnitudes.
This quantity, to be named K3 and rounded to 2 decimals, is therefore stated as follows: 1.59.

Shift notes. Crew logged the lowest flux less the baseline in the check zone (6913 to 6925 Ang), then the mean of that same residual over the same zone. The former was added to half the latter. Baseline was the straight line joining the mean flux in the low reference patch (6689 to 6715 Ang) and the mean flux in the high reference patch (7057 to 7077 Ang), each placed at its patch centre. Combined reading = -0.09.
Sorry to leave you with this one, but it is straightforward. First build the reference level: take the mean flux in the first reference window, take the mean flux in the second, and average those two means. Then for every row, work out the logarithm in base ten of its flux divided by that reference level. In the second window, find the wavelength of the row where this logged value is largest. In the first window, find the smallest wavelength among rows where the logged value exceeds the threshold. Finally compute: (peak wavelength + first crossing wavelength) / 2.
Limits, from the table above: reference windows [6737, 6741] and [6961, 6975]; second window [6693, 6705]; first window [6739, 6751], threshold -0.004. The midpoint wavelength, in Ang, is 6722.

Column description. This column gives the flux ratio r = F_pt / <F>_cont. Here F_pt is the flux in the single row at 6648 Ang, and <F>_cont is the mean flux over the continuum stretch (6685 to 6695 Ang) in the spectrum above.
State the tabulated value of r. 1.01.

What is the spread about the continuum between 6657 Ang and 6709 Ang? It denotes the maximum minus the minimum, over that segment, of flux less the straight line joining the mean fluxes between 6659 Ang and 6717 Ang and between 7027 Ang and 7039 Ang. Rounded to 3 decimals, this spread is 0.284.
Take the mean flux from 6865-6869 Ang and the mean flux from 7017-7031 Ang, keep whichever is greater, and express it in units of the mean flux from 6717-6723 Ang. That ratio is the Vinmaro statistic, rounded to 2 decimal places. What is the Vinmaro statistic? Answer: 0.95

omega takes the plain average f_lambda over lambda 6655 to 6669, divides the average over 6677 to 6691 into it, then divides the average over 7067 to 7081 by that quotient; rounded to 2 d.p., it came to 4.15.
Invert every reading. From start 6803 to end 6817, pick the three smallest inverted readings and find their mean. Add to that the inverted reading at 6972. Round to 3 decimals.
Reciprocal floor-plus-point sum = 0.473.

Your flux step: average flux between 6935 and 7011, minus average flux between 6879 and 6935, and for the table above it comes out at -0.07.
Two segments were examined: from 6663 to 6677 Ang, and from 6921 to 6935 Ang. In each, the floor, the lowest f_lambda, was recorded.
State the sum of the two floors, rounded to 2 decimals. 8.45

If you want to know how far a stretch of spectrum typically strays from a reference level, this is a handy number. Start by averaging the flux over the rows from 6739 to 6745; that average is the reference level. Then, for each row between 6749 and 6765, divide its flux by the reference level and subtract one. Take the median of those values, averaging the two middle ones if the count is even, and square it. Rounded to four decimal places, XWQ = 0.0002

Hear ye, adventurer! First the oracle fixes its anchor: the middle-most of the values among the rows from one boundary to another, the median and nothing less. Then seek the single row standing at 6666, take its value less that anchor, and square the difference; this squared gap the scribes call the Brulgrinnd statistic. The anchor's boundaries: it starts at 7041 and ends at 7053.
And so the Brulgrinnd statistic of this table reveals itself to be 0.088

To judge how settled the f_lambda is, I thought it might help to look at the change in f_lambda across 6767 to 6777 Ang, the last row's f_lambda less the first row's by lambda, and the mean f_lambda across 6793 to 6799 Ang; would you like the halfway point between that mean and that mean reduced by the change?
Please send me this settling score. 4.23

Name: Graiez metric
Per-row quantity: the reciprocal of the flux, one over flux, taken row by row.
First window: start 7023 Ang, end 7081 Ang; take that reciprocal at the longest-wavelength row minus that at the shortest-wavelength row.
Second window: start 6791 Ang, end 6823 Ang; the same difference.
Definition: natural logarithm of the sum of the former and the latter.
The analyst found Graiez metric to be -5.98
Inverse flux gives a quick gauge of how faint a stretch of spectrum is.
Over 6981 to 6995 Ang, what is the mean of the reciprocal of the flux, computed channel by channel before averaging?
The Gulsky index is 0.239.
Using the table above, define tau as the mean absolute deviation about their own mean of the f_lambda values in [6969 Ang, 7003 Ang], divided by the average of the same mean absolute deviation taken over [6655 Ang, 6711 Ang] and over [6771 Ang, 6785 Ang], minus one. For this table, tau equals -0.3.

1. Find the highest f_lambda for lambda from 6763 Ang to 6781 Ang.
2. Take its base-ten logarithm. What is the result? 0.647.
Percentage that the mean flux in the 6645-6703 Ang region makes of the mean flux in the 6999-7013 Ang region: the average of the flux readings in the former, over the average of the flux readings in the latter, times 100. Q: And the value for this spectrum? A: 106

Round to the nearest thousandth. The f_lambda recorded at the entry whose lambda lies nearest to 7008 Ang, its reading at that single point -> 4.166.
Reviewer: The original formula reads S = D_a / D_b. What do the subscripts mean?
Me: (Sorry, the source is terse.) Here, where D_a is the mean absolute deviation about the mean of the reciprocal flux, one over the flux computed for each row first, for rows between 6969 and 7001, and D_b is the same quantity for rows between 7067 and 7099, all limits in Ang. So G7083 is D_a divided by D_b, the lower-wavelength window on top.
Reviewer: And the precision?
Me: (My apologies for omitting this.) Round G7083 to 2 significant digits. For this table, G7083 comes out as 0.95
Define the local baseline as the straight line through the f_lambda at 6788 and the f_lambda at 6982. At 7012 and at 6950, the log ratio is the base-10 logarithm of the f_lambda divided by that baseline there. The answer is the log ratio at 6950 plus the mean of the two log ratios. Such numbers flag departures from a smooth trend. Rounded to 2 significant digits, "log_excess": 0.021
